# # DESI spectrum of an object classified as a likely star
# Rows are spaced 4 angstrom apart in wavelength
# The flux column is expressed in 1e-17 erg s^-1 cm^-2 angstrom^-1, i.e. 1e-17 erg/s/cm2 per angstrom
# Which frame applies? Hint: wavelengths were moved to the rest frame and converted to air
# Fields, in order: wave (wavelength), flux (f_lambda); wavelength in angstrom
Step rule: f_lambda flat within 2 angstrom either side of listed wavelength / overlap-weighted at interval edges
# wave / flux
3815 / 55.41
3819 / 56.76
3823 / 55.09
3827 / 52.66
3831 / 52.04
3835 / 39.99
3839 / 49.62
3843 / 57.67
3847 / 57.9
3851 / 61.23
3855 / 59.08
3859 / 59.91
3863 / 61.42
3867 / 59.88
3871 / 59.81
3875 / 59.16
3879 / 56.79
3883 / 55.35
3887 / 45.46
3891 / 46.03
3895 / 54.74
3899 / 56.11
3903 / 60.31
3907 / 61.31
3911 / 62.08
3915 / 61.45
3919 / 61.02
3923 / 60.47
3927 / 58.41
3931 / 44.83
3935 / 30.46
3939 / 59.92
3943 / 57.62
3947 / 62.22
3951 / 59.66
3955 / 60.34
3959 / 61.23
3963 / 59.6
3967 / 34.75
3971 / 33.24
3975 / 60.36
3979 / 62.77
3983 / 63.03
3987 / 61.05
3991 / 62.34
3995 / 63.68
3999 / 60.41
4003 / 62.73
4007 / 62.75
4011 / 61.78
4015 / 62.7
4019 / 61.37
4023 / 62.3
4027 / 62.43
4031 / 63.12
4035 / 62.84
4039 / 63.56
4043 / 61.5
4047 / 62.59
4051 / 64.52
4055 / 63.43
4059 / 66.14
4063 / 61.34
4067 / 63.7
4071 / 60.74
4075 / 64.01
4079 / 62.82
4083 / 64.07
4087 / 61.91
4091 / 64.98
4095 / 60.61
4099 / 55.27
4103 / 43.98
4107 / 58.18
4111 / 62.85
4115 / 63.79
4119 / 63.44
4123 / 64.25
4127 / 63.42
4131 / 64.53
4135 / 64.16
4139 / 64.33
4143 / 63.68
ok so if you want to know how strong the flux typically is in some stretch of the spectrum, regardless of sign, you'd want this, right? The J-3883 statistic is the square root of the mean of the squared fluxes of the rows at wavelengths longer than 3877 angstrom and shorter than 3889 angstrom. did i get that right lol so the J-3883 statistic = 52.8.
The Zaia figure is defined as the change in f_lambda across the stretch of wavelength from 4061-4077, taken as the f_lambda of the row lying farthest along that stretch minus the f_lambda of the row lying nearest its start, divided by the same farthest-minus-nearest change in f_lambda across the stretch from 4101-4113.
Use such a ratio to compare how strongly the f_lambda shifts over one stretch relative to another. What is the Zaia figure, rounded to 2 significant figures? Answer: 0.14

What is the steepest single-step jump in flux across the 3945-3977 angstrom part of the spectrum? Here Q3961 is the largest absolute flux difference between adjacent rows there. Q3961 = 27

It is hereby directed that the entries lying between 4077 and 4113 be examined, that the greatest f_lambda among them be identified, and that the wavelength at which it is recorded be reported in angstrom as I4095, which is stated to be 4091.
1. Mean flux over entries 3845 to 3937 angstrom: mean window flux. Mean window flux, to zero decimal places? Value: 56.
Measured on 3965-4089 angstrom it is 61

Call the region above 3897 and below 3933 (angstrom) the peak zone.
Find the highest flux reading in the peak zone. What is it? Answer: 62.08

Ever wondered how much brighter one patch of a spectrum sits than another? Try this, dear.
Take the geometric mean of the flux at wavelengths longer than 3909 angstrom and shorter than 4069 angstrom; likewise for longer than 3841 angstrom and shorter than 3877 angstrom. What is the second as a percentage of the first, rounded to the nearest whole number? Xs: 102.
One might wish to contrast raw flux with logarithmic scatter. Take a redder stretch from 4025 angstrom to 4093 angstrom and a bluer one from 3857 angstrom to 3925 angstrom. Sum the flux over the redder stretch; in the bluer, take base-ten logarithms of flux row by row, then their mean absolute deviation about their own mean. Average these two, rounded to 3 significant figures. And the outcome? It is 537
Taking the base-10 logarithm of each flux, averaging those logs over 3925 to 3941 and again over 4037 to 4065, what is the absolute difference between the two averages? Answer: 0.13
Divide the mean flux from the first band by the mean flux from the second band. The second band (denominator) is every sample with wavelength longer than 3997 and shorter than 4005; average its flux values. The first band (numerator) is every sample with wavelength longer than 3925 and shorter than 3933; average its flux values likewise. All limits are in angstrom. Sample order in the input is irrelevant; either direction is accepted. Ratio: 0.84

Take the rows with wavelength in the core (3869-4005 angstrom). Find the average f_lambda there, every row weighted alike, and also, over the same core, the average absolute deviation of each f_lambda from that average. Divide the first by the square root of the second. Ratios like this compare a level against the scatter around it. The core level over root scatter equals 23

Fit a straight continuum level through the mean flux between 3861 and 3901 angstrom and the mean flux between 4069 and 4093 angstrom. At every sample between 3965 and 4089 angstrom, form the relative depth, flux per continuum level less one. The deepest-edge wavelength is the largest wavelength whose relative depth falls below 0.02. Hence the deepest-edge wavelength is 4087 angstrom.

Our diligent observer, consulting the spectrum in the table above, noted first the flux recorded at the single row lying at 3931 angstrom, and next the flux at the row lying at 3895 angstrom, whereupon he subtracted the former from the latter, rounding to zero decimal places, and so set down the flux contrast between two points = 10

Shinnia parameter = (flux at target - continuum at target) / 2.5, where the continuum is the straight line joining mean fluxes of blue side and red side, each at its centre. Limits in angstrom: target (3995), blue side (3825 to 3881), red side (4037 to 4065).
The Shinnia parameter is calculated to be 1.0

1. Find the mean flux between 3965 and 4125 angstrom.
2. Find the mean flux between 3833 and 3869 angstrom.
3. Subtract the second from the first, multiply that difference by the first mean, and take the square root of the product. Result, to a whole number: 16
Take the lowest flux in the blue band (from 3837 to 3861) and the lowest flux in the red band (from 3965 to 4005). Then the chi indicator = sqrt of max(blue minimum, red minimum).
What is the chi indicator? 7.0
